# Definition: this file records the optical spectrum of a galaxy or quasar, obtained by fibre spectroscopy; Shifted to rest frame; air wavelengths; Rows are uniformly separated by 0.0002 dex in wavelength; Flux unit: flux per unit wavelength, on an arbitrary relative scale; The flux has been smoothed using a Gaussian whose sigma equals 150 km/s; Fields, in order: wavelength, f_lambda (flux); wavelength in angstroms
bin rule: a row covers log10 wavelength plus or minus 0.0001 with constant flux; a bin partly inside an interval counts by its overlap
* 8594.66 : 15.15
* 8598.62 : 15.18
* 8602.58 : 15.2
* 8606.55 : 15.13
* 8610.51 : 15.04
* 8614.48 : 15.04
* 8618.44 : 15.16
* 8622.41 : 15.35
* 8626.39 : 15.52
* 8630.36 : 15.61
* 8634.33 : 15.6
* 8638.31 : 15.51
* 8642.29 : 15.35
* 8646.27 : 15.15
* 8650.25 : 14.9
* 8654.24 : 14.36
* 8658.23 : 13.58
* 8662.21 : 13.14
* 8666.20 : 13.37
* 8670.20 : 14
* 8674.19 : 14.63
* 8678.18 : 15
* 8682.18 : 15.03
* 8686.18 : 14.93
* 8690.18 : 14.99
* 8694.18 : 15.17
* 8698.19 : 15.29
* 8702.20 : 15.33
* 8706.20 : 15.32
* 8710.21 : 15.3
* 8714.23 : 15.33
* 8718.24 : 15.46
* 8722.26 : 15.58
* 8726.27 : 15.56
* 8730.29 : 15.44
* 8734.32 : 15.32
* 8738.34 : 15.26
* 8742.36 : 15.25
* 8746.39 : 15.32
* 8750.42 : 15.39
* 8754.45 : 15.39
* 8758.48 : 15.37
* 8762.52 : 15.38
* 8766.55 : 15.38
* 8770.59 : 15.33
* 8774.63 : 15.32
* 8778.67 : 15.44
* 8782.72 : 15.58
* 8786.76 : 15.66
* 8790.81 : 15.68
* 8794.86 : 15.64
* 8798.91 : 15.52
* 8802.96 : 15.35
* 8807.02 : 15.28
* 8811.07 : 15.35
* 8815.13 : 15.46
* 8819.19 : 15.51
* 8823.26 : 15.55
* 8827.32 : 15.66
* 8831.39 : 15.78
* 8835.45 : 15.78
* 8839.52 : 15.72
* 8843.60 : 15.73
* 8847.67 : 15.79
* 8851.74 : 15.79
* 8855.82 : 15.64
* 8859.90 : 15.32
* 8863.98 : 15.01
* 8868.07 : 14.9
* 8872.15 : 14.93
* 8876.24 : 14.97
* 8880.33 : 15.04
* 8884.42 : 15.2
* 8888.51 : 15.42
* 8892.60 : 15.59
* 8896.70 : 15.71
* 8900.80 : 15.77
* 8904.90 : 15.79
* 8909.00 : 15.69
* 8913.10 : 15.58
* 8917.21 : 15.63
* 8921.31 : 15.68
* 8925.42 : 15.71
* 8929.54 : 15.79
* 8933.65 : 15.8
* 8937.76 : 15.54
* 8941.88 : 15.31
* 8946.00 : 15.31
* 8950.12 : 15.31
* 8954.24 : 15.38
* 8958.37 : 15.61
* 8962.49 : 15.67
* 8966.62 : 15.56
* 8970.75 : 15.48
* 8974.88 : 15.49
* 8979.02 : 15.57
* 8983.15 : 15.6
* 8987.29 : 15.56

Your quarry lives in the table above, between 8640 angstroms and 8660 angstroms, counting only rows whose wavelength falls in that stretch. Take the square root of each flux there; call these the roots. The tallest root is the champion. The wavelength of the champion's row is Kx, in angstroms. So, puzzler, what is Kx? 8642.29 angstroms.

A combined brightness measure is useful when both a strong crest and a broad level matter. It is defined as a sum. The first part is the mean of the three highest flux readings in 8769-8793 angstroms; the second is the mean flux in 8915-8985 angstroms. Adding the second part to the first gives 31.20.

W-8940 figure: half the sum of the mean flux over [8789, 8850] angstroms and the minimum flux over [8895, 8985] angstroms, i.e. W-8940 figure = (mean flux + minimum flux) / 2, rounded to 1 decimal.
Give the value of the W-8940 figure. 15.4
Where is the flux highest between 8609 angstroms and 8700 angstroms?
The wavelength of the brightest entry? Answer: 8630.36 angstroms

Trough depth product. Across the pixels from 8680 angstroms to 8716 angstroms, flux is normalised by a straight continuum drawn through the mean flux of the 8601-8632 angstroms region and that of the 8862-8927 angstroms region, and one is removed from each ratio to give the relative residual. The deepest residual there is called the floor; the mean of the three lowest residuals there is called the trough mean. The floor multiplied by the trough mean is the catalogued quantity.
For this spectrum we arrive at 0.0005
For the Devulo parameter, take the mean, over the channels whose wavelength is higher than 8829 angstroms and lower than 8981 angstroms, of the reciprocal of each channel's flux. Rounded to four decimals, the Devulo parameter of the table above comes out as 0.0645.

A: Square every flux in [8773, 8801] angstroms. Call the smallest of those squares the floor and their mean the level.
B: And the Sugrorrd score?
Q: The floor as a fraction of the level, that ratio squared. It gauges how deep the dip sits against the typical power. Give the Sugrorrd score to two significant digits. 0.94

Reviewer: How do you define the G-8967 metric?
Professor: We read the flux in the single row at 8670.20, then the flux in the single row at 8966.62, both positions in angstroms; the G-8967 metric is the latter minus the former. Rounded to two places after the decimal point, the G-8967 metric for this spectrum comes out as 1.56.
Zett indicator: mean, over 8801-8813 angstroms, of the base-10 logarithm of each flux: 1.19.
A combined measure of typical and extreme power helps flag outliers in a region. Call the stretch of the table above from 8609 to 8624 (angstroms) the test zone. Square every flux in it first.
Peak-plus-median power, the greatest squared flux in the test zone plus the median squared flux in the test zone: 464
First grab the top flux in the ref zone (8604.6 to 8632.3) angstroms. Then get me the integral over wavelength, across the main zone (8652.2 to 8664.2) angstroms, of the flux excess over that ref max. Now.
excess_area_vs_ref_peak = -22.9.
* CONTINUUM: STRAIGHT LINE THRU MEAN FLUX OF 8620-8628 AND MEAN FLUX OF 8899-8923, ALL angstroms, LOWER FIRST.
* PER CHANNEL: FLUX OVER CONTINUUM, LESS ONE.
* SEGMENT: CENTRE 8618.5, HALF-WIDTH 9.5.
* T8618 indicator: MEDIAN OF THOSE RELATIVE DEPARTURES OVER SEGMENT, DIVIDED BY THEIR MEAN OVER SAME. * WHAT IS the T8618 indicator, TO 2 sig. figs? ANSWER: 1.3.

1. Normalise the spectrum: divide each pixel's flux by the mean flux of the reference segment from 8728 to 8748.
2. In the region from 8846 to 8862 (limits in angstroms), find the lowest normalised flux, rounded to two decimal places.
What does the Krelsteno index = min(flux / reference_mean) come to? 1.00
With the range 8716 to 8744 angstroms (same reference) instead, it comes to 1.00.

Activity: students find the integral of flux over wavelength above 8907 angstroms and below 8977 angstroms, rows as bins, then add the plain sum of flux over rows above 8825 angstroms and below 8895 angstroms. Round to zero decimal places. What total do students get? 1352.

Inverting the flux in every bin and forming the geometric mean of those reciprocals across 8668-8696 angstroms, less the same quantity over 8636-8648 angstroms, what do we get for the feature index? 0.002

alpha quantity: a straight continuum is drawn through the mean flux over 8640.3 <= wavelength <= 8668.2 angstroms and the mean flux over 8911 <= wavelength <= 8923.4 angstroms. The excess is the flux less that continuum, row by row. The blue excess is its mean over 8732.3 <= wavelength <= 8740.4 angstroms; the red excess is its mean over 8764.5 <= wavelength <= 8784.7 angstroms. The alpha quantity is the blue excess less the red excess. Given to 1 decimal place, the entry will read 0.1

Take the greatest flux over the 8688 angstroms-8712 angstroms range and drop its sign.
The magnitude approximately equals 15.3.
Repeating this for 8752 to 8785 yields 15.6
